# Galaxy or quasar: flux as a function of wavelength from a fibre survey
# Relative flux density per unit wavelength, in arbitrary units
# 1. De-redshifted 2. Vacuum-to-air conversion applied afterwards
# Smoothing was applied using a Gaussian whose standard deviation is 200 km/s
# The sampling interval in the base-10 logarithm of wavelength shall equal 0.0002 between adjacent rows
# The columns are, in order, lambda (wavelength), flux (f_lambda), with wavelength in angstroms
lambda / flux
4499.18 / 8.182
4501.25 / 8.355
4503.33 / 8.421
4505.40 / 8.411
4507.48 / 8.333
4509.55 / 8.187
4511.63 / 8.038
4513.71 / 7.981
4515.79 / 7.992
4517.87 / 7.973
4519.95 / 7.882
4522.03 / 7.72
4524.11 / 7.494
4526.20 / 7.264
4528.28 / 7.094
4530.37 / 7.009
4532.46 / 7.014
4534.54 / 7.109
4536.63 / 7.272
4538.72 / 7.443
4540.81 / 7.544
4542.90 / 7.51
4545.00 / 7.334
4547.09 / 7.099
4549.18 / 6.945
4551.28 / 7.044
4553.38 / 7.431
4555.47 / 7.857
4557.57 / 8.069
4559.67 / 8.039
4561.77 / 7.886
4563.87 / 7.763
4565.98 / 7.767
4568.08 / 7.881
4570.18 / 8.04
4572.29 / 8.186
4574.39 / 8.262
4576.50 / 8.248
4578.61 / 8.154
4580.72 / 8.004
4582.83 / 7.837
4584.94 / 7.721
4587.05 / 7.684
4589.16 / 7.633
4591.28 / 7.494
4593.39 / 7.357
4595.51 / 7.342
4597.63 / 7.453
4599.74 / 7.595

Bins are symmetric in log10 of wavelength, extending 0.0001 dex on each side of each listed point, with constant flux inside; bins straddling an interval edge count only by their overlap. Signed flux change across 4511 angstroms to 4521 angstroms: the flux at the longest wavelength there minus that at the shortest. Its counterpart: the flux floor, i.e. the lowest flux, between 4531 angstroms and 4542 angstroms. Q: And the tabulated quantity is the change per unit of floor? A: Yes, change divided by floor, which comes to -0.02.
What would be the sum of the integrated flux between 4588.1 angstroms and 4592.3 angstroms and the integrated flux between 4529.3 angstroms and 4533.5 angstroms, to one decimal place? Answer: 61.2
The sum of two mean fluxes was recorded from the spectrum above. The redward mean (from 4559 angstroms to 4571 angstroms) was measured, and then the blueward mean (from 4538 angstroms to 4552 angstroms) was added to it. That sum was 15.2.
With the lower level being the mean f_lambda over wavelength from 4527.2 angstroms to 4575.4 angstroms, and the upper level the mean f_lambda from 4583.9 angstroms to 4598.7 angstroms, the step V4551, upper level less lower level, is 0.0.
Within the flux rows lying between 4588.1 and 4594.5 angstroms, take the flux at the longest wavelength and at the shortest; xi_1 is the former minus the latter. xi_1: -0.28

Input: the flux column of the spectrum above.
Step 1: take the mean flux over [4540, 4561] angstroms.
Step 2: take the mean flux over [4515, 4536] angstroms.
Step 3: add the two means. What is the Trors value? 14.9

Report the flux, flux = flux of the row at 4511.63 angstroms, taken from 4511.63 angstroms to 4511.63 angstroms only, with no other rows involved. 8.038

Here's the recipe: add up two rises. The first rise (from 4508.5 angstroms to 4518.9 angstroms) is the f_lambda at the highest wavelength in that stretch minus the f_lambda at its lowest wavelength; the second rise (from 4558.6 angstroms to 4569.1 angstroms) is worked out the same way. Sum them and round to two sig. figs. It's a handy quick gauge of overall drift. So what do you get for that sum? -0.37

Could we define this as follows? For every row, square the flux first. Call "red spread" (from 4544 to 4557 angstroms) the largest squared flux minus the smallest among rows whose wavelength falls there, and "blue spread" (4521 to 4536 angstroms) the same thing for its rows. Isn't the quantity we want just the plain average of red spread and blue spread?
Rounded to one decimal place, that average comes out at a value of 12.0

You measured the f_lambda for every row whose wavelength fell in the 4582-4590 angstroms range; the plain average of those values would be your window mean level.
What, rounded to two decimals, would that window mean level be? 7.72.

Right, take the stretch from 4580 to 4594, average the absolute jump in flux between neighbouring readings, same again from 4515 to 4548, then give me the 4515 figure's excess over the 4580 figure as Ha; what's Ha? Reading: 0.02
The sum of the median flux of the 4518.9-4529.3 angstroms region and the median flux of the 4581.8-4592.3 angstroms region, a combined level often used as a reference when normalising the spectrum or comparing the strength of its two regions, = 15.2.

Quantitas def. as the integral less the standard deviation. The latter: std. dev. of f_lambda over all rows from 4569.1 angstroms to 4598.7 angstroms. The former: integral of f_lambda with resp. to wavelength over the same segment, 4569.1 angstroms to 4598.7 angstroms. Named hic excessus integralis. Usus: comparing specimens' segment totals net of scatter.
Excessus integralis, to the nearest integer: 231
